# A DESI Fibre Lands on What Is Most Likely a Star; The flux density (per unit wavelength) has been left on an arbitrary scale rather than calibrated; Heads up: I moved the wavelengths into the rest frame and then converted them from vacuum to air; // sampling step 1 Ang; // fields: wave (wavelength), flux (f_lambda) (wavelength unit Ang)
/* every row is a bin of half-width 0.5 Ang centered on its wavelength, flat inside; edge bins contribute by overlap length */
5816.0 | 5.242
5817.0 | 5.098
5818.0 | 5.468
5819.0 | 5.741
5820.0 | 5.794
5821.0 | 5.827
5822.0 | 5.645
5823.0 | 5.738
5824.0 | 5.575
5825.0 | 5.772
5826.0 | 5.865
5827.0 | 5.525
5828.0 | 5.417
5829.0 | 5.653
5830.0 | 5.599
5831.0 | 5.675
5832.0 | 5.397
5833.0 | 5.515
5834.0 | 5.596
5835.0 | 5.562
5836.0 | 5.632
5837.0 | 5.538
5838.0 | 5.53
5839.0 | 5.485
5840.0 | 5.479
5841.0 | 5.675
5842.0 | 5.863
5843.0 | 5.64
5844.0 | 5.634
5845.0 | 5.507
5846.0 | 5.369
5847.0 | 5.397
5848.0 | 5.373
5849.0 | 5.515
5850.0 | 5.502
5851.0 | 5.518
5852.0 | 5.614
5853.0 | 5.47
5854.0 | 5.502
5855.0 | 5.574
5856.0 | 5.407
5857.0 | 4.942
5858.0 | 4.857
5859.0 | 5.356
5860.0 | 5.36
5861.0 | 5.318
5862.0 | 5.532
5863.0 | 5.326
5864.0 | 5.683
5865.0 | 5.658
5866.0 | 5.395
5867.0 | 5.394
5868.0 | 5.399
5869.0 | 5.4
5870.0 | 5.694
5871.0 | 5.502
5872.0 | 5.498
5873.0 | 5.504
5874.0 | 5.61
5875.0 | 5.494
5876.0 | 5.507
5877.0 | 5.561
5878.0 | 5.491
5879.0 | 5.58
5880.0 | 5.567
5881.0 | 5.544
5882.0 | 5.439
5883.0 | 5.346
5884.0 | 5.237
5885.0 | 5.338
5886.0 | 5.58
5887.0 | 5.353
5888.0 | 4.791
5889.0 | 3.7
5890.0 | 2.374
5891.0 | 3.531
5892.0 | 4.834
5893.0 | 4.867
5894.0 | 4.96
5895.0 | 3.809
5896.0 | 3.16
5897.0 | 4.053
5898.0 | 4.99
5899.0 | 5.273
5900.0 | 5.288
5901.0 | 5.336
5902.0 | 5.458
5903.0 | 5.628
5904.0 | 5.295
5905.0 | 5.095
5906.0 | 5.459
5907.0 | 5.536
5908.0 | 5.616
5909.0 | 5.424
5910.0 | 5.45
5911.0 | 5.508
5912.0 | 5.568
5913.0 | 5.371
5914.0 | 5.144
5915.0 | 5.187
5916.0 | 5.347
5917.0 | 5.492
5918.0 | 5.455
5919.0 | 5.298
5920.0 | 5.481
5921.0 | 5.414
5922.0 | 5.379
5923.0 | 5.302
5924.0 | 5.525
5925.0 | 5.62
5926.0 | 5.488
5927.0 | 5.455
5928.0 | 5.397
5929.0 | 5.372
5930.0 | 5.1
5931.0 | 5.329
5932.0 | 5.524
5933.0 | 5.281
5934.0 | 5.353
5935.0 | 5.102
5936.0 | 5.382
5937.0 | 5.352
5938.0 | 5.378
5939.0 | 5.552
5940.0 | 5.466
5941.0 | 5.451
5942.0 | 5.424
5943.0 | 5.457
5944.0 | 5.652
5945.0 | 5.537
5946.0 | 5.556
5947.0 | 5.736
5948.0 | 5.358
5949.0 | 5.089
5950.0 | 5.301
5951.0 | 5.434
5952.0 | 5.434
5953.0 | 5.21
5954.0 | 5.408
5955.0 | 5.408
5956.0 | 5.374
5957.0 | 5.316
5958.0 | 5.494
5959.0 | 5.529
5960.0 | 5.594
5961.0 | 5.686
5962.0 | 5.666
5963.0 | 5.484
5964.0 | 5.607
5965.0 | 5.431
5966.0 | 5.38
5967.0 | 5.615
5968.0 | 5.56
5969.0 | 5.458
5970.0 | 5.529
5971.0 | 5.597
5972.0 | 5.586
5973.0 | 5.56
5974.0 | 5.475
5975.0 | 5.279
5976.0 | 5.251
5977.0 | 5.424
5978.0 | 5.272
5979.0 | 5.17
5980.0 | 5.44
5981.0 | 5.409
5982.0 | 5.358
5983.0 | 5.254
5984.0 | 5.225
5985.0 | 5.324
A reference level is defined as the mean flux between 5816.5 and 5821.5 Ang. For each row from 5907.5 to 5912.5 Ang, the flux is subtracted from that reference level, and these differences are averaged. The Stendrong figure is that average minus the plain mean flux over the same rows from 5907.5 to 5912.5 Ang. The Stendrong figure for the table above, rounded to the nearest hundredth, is -5.44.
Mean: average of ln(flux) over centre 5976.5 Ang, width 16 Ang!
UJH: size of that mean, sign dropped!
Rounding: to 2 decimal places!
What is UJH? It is 1.68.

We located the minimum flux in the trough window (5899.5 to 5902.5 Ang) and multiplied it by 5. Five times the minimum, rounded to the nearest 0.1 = 26.4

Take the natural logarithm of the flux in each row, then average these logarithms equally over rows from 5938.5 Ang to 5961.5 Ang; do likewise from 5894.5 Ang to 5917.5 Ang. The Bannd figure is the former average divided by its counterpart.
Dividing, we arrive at 1.04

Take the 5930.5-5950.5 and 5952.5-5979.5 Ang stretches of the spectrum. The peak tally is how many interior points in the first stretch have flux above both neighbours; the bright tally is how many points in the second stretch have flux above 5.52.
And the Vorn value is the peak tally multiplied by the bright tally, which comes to 66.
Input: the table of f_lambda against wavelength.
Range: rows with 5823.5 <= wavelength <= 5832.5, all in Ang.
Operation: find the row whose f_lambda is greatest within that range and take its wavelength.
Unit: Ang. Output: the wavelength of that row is 5826.0 Ang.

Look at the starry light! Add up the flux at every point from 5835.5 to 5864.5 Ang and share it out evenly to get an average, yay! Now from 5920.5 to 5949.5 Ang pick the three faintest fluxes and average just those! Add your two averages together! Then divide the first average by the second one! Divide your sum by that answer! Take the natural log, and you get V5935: 2.29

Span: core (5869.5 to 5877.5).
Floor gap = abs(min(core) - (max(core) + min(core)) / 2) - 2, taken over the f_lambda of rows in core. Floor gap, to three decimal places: -1.900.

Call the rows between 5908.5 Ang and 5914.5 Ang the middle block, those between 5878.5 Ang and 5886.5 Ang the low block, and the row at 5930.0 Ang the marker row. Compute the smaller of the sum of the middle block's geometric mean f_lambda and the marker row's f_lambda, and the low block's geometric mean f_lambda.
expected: 5.45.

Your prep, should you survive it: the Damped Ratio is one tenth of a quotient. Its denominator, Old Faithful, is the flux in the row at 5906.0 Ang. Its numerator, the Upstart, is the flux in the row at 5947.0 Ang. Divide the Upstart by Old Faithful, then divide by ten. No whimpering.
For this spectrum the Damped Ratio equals 0.105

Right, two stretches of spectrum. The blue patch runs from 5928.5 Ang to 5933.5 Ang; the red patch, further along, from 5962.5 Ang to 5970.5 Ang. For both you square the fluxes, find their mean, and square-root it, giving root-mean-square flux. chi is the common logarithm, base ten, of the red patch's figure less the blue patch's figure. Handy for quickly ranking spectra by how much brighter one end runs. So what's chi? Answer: -0.73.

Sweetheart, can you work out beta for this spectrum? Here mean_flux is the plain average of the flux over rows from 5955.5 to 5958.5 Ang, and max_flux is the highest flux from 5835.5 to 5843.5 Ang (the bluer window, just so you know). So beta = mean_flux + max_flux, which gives 11.3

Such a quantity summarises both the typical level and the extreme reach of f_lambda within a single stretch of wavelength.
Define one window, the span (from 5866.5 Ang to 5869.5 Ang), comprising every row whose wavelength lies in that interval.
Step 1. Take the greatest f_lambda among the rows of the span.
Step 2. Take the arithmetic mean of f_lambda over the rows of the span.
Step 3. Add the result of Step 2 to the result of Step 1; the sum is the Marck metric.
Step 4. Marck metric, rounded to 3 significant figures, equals 10.8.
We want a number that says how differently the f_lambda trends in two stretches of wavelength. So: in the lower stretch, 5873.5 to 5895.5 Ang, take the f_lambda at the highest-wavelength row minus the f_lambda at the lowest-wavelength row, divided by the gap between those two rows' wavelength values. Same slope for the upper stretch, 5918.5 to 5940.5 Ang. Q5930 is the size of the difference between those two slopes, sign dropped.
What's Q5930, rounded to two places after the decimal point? 0.09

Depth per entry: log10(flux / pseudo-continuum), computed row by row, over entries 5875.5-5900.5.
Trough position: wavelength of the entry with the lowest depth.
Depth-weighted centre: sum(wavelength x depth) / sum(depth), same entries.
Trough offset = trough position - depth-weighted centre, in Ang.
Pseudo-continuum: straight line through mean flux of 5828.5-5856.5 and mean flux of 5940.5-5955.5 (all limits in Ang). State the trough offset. -2.5 Ang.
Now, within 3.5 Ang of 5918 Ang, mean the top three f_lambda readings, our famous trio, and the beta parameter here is 5.48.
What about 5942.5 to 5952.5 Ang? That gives 5.65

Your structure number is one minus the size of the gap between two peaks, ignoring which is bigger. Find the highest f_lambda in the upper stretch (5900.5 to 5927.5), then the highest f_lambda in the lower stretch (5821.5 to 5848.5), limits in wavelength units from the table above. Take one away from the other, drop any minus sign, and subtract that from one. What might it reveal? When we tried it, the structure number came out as 0.76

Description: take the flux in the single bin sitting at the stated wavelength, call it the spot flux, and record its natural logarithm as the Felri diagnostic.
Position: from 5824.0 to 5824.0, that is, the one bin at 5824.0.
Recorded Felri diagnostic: 1.72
